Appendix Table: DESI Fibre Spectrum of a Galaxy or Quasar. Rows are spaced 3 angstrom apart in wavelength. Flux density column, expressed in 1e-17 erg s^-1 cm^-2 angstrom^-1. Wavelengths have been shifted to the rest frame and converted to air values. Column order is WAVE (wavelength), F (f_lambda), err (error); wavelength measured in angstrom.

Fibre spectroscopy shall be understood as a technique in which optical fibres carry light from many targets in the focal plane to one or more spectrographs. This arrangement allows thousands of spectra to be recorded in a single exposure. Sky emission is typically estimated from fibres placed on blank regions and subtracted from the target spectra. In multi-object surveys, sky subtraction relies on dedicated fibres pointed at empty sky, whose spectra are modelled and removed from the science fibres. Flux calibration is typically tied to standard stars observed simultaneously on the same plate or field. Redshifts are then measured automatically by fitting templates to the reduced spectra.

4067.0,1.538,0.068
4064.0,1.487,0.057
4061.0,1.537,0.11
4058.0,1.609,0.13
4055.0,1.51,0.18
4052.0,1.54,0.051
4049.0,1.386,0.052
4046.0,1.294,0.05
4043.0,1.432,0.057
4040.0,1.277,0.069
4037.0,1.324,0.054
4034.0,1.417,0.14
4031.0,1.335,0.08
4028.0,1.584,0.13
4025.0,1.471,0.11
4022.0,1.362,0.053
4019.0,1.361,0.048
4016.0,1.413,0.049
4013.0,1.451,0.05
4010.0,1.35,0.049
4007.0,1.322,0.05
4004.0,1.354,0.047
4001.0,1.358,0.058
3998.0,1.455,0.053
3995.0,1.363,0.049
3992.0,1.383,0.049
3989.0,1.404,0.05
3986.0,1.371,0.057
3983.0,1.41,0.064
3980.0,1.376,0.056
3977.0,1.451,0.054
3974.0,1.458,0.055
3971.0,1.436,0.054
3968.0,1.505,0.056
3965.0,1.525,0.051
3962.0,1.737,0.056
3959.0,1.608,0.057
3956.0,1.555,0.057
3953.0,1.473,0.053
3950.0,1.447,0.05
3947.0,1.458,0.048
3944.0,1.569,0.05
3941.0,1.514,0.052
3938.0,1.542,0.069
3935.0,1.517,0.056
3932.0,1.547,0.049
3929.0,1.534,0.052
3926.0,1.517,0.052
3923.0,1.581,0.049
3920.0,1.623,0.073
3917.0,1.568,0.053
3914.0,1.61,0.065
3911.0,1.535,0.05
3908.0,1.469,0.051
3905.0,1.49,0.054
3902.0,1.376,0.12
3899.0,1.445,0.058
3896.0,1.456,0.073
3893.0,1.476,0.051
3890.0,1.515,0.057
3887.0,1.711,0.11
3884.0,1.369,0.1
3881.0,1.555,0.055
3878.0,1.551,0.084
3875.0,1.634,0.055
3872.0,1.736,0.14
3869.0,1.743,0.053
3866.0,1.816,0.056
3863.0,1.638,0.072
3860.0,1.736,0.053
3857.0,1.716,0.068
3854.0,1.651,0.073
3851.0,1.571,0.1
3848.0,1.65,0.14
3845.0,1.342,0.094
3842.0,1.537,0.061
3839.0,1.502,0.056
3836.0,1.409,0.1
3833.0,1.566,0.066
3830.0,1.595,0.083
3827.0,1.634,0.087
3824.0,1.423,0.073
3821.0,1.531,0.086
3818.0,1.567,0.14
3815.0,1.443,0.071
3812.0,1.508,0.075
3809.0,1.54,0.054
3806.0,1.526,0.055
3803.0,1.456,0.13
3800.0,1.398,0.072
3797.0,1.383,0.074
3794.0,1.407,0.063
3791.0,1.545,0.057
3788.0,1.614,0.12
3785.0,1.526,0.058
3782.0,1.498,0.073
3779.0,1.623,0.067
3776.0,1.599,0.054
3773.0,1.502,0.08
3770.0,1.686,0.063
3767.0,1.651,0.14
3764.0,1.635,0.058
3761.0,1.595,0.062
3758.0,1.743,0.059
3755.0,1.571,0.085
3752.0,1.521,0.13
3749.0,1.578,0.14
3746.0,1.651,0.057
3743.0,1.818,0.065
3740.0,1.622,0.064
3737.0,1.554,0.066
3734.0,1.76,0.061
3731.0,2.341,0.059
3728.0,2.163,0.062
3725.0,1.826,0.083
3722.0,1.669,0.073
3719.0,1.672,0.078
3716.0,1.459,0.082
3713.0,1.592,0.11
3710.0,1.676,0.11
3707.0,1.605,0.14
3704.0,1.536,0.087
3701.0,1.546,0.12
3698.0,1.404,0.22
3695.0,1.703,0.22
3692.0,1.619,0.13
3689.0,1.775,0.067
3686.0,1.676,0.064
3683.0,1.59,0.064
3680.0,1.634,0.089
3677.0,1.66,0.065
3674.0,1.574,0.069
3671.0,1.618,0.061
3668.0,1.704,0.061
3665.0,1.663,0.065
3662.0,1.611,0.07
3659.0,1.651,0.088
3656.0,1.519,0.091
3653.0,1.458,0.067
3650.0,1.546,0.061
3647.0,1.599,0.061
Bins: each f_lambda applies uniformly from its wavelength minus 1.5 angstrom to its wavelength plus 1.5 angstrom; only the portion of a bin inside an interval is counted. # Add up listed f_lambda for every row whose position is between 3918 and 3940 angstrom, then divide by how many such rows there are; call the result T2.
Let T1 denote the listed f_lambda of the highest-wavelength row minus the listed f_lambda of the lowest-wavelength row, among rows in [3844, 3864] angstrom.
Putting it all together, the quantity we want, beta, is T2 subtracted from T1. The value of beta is -1.3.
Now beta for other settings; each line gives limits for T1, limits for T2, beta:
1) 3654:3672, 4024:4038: -1.3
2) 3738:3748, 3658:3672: -1.6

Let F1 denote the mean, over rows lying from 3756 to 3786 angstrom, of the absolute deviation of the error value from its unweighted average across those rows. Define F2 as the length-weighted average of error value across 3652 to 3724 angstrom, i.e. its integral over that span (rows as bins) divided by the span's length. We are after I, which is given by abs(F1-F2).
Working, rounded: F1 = 0.016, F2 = 0.096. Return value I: 0.08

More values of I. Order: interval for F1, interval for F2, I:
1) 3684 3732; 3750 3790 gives 0.04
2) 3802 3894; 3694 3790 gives 0.07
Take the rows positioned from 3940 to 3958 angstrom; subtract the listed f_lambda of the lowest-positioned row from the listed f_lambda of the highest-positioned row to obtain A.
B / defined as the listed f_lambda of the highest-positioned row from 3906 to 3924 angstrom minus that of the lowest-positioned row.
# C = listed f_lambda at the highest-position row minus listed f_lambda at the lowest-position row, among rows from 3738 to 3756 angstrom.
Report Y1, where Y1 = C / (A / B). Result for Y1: -0.14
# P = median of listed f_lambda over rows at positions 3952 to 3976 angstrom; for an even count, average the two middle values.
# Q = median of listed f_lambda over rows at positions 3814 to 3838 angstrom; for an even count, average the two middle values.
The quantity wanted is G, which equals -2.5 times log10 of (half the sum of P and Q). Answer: -0.46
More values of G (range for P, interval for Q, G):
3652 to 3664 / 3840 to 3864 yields -0.51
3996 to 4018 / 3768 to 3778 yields -0.42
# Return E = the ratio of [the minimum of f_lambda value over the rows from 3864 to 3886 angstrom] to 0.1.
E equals 13.7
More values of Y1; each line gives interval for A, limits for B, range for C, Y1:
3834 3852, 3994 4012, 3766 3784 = 0.01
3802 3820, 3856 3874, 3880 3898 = -0.02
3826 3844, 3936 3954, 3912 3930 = -0.05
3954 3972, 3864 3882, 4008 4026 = 0.27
